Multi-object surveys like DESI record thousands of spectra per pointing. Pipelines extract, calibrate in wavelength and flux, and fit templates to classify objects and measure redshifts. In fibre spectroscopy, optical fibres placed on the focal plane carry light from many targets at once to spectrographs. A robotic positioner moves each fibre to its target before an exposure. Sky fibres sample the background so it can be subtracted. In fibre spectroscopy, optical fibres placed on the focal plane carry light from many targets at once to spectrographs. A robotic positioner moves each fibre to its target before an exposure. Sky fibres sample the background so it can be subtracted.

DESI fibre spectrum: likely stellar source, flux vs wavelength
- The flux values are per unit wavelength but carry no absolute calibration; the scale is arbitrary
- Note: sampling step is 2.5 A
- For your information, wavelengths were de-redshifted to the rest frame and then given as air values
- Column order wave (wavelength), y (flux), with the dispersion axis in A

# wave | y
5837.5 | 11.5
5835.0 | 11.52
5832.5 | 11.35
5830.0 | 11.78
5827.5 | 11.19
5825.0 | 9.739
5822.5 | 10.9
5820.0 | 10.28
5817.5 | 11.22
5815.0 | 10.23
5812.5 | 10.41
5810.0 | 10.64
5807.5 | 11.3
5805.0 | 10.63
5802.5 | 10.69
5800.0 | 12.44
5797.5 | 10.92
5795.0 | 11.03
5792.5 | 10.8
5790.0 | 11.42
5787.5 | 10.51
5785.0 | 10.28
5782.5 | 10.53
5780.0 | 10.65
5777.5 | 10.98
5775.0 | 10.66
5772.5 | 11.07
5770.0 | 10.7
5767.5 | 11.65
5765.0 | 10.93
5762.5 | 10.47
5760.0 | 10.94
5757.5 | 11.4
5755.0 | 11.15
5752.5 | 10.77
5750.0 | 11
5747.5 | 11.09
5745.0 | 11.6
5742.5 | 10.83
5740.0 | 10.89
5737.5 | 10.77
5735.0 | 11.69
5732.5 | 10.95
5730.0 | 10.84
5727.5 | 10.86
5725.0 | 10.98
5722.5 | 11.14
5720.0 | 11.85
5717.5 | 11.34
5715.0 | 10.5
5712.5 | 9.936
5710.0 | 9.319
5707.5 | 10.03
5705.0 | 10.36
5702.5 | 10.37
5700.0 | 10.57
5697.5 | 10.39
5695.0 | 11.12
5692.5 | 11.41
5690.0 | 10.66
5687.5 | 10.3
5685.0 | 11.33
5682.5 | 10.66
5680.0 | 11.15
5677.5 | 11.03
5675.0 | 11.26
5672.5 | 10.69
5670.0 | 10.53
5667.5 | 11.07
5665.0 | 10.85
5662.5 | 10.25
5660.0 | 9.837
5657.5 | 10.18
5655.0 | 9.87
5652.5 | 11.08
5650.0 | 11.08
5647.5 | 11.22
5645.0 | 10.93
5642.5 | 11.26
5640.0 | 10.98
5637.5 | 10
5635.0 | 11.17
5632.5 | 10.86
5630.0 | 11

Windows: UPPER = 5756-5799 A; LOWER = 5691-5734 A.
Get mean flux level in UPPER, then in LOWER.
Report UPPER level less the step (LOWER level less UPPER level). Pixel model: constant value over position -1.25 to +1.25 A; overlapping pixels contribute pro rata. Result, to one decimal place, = 11.1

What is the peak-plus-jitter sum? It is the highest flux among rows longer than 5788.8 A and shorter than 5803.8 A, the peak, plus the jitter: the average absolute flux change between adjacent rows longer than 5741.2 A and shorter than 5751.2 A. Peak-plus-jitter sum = 12.9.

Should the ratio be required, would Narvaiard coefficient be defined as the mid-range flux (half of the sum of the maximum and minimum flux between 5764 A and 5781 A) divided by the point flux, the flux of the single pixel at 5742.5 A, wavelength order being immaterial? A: 1.03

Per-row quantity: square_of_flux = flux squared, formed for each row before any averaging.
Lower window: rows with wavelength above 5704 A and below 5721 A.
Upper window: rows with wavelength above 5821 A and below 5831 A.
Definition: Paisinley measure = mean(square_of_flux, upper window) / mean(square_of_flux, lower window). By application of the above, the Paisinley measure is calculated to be 1.08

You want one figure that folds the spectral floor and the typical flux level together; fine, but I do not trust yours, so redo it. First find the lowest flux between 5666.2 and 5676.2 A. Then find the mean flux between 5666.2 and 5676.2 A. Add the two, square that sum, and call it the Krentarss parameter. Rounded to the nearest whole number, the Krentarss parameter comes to 459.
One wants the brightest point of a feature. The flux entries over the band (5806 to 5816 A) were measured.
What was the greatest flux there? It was 11.3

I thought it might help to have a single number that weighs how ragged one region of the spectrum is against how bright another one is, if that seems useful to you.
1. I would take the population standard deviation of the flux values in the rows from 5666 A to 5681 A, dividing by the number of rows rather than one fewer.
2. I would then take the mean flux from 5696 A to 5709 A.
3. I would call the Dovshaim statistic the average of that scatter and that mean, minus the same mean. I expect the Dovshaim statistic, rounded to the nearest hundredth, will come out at -5.04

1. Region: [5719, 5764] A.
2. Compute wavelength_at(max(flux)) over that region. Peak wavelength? 5720.0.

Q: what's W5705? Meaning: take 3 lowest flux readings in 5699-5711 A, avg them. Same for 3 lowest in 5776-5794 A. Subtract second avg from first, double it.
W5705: -1.1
